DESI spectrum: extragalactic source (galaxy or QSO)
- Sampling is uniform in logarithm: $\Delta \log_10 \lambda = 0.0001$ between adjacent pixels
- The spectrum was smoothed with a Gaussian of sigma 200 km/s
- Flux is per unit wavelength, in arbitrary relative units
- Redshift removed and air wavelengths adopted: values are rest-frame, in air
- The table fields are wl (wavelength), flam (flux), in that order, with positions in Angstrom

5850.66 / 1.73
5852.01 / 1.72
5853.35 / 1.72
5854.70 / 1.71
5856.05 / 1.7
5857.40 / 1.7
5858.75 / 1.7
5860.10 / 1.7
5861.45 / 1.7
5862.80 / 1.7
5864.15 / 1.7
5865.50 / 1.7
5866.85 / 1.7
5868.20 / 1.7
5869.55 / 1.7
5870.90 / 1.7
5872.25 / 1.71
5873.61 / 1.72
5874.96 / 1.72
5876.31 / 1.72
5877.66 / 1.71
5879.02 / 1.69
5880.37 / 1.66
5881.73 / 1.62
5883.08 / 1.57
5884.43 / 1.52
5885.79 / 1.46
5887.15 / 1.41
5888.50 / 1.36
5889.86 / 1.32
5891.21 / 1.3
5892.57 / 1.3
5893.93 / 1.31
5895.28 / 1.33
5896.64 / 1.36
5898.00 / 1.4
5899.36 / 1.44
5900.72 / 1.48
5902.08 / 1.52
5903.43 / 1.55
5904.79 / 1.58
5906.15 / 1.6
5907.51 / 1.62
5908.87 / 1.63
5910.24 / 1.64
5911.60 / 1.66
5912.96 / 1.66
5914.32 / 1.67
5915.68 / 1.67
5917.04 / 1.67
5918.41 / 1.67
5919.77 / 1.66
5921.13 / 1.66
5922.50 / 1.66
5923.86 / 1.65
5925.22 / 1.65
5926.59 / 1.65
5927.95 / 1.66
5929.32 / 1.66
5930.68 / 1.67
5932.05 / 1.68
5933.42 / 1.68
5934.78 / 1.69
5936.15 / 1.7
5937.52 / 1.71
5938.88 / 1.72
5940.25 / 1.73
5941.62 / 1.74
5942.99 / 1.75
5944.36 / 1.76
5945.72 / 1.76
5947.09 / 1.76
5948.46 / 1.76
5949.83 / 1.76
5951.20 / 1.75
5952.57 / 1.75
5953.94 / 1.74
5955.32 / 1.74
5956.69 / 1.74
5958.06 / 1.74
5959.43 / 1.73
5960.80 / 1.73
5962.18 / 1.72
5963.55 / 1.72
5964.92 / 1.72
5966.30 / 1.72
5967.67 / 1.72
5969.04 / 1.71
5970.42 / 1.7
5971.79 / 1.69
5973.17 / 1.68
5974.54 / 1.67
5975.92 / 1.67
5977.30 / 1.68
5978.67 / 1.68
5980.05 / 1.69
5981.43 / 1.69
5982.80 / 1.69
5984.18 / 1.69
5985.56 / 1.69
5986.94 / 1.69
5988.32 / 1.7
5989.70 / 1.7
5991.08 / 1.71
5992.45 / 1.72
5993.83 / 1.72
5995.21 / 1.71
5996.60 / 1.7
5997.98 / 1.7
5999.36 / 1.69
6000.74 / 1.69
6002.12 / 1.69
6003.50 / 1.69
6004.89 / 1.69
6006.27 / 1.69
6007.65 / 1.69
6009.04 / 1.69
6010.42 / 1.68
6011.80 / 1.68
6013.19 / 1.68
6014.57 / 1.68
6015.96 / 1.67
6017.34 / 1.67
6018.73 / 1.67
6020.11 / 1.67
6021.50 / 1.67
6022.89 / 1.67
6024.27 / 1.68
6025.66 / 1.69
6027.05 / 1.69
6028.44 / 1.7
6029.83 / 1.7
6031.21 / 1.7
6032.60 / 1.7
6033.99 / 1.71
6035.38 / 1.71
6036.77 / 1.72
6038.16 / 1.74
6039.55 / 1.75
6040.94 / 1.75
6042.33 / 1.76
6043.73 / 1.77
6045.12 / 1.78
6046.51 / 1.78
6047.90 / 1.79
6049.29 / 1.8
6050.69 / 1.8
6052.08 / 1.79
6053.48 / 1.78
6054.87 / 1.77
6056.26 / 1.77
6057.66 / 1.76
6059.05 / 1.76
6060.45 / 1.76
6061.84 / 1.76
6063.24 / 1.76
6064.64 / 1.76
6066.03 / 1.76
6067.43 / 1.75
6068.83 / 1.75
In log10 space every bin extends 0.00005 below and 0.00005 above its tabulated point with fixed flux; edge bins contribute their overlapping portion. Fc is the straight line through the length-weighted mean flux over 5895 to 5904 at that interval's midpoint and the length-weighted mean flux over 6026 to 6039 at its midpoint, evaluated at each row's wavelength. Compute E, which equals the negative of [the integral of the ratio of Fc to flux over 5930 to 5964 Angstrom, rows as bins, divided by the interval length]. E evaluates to -0.889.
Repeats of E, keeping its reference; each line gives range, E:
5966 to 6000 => -0.949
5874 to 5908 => -0.958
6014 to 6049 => -0.996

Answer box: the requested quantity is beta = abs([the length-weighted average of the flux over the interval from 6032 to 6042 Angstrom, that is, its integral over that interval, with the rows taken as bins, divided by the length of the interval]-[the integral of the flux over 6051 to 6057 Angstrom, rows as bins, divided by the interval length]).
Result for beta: 0.05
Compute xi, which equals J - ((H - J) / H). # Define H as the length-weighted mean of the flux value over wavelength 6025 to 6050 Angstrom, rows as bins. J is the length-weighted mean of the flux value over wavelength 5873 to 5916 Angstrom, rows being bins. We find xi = 1.42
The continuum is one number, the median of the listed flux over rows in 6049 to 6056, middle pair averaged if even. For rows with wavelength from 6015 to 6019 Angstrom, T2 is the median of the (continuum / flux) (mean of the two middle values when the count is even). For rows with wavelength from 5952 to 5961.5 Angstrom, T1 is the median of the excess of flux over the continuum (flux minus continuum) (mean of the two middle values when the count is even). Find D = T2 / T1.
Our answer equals -21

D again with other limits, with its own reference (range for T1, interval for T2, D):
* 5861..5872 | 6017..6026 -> -12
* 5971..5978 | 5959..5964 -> -9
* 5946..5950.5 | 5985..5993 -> -35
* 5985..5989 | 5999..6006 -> -11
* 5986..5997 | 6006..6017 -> -13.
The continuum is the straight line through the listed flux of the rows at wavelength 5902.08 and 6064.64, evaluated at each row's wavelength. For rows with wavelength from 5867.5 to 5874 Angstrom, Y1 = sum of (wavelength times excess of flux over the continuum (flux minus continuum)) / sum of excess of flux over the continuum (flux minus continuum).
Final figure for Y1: 5870.9 Angstrom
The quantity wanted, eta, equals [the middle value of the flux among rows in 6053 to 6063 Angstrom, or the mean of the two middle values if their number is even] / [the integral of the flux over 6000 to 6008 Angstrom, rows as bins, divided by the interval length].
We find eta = 1.04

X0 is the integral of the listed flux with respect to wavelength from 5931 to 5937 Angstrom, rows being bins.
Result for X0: 10.1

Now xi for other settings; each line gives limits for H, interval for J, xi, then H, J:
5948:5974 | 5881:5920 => 1.39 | 1.73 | 1.52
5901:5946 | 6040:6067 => 1.84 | 1.66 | 1.77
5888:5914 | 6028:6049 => 1.91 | 1.48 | 1.74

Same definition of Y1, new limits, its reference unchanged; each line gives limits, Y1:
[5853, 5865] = 5858.6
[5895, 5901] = 5897.1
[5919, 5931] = 5925.1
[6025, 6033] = 6029.0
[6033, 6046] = 6042.8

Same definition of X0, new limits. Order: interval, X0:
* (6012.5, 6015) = 4.2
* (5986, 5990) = 6.8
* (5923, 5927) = 6.6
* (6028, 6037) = 15.4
